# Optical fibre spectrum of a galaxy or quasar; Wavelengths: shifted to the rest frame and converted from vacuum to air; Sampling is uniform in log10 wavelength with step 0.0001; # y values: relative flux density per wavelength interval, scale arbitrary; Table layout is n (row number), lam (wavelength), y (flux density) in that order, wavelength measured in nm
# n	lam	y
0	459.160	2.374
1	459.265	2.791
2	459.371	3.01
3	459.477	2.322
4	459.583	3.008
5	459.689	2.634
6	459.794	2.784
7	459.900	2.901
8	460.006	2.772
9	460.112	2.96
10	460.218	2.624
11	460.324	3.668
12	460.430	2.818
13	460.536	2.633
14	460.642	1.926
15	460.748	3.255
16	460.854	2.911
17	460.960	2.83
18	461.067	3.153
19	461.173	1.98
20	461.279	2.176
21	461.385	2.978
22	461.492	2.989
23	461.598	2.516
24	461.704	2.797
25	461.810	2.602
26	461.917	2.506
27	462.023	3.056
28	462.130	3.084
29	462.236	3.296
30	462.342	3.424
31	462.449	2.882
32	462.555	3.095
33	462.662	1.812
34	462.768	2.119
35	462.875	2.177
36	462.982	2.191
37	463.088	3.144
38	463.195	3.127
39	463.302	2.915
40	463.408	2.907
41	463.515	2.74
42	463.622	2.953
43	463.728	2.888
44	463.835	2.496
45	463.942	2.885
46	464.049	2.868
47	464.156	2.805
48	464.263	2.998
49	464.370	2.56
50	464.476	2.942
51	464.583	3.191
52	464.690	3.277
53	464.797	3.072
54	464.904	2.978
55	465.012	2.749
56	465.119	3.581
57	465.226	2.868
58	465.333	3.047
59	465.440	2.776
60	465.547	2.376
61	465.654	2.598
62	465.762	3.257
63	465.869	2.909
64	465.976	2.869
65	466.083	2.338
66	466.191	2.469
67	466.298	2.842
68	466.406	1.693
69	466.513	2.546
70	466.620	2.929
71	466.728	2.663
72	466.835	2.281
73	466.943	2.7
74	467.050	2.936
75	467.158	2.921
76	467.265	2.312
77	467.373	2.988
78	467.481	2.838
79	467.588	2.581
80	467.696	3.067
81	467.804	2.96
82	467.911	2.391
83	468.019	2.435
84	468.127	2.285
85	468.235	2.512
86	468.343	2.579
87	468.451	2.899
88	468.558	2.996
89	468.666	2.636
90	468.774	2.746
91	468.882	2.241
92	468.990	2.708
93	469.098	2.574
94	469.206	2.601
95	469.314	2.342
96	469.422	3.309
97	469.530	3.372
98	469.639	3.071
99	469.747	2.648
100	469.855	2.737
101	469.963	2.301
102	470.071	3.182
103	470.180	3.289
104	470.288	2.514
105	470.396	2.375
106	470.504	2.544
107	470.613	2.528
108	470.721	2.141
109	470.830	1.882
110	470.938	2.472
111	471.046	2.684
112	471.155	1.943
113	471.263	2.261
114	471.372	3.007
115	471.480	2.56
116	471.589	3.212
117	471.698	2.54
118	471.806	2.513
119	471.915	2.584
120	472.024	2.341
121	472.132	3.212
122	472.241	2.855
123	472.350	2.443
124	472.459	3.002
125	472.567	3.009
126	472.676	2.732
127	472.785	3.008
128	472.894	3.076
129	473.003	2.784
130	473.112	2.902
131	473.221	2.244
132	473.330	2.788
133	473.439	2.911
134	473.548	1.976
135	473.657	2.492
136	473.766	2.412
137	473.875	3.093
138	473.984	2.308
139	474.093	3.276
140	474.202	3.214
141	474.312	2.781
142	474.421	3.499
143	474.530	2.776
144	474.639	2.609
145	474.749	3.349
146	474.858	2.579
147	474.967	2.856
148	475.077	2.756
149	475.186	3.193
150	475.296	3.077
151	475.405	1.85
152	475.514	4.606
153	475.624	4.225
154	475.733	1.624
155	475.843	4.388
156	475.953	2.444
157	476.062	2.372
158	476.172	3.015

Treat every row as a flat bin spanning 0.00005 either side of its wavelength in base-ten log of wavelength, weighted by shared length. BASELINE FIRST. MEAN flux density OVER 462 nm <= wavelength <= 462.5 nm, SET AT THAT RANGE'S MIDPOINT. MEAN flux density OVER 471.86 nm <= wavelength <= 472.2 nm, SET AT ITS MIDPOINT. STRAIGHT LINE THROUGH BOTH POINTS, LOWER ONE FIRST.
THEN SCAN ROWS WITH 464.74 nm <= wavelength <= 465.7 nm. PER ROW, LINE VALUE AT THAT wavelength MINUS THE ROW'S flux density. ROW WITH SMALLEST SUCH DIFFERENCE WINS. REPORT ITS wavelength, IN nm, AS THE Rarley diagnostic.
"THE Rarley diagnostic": 465.119 nm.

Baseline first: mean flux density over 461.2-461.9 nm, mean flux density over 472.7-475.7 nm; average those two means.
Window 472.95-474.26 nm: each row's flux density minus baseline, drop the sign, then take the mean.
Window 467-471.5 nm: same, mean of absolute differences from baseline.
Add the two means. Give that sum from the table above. 0.65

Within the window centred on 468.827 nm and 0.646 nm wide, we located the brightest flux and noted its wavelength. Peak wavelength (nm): 468.558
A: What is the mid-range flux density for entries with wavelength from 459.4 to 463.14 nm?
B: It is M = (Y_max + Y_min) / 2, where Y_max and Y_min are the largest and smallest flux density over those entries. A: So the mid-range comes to 2.74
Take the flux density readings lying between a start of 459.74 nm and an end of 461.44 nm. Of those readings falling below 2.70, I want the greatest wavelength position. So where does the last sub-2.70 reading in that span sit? 461.279 nm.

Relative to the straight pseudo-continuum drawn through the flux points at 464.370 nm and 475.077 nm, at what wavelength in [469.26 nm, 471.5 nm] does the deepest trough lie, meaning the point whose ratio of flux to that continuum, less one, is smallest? 470.830 nm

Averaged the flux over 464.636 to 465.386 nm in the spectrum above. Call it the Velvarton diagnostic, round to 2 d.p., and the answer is 3.08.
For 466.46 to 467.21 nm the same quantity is 2.71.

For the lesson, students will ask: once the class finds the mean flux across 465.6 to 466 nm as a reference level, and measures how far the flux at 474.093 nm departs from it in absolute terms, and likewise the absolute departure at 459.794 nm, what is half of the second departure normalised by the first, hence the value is 0.2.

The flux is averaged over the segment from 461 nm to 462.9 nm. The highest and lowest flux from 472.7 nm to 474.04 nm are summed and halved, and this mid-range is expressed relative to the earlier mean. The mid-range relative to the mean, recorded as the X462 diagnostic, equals 0.94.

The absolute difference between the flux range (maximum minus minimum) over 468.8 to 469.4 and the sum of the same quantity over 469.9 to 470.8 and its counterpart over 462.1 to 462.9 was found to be 2.3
